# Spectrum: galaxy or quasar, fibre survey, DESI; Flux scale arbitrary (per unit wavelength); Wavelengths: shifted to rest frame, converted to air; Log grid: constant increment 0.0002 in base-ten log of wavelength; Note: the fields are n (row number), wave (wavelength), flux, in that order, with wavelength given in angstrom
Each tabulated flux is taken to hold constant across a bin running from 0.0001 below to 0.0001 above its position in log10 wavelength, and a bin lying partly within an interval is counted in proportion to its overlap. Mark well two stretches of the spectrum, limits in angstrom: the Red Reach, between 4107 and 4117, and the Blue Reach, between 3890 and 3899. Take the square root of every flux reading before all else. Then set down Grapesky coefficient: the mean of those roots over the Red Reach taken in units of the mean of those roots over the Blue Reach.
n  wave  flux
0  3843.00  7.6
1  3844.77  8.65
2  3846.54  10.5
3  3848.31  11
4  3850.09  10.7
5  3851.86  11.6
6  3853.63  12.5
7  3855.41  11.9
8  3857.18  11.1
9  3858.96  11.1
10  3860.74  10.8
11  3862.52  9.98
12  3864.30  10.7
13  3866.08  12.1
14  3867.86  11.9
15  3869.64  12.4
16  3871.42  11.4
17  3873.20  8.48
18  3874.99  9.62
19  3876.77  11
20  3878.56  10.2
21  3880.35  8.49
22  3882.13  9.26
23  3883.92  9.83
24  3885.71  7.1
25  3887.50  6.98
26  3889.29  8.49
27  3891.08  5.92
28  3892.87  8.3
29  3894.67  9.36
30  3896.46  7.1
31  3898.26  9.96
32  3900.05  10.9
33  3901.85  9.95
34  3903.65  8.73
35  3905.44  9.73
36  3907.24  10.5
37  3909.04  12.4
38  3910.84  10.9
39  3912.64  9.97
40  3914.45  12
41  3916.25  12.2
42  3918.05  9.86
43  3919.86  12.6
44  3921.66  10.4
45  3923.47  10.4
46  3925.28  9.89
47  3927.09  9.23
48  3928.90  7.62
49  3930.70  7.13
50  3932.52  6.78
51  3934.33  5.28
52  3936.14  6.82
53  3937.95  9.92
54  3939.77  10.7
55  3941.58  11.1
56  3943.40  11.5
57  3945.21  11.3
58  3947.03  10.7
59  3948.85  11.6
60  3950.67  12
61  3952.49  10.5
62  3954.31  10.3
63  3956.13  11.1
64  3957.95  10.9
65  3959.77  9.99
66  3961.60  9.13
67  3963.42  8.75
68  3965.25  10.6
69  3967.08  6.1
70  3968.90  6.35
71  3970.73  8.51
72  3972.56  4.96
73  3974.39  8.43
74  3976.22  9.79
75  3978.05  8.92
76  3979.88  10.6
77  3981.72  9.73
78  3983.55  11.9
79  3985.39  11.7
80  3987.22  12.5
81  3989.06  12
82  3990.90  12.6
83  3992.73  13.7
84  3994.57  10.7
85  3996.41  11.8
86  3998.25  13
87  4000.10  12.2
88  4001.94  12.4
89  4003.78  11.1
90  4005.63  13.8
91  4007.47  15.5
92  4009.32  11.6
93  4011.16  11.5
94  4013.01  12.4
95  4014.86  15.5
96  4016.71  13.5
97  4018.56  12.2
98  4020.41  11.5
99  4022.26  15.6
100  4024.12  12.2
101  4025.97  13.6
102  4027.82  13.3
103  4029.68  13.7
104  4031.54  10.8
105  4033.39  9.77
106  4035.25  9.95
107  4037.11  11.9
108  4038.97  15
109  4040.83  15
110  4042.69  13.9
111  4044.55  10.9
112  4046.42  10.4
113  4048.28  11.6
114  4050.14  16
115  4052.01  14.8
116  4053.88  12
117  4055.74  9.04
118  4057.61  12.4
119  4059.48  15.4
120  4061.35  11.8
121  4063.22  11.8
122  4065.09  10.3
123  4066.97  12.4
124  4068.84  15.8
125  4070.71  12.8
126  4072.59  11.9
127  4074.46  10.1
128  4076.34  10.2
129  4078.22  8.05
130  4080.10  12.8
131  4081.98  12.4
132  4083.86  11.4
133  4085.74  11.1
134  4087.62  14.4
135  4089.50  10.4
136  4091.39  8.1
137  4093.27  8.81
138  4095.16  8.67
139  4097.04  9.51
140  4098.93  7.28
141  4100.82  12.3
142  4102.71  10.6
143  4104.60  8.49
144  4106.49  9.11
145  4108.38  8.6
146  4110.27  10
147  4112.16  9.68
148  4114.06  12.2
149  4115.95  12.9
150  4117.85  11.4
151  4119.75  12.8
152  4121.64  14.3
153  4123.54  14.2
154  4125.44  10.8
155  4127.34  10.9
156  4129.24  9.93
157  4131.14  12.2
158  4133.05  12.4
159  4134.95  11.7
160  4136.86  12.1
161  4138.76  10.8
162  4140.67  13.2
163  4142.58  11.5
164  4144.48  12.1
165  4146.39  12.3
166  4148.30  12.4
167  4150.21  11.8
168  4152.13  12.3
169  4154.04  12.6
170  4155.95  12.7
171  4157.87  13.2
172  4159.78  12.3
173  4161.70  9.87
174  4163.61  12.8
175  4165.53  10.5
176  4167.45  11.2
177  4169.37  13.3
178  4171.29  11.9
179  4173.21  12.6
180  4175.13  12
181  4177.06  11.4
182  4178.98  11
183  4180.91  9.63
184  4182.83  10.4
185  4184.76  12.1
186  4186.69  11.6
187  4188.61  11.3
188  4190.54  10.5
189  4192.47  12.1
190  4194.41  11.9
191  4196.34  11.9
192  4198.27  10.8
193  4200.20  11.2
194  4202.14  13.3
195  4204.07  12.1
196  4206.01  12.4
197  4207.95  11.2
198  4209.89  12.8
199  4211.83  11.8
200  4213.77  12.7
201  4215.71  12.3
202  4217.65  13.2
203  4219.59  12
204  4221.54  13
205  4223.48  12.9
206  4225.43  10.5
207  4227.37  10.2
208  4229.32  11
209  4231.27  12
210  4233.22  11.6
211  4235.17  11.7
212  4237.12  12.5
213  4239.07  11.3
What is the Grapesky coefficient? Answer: 1.15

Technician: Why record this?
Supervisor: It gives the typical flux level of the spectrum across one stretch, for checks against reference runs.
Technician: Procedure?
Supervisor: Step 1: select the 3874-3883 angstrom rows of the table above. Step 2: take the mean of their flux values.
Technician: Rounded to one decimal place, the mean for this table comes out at 9.7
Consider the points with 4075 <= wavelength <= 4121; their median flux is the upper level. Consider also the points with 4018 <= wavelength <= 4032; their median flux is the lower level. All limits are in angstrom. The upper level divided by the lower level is 0.81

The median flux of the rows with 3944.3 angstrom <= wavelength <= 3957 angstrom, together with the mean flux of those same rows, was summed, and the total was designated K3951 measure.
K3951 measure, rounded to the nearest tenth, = 22.2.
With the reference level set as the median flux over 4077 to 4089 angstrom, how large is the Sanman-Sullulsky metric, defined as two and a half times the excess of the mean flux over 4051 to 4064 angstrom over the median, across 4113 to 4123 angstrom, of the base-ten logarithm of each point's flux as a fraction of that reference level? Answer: 31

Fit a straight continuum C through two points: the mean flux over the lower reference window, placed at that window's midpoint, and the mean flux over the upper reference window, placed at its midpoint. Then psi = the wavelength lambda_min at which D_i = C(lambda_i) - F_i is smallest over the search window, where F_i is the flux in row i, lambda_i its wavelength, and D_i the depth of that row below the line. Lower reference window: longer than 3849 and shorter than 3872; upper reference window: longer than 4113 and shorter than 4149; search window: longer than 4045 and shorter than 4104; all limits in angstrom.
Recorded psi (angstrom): 4050.14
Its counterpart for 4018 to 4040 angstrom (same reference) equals 4022.26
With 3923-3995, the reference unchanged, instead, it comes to 3992.73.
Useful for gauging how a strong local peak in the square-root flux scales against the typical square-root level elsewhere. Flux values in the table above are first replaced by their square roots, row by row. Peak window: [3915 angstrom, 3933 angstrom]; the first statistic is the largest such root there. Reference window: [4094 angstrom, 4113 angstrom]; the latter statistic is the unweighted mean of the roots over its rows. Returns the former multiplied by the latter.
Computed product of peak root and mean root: 10.9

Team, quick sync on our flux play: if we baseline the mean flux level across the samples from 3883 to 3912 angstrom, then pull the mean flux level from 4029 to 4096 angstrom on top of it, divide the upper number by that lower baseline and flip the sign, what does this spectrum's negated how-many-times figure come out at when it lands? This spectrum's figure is -1.29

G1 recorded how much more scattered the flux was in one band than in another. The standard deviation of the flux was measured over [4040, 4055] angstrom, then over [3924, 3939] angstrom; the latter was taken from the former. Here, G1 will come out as 0.4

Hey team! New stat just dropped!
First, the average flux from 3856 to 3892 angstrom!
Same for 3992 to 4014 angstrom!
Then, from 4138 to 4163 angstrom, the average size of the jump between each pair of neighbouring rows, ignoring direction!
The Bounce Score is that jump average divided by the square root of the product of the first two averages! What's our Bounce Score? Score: 0.078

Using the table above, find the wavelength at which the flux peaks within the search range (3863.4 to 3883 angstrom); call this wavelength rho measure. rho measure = 3869.64 angstrom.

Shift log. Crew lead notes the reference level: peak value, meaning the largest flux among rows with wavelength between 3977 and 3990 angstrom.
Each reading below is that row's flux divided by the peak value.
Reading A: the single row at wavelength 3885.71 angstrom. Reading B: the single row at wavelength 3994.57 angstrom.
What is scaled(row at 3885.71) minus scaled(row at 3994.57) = -0.29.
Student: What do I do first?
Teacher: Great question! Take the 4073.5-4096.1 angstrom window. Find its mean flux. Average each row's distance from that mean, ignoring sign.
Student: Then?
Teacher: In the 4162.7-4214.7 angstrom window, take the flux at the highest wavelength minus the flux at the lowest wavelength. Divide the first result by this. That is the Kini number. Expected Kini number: -15.7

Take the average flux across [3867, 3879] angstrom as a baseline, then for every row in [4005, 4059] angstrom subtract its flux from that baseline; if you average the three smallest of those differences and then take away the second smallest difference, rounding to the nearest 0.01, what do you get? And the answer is -0.10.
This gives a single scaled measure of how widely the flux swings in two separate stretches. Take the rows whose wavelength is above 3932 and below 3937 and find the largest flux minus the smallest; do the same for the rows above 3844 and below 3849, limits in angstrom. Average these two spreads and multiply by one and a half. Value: 2.9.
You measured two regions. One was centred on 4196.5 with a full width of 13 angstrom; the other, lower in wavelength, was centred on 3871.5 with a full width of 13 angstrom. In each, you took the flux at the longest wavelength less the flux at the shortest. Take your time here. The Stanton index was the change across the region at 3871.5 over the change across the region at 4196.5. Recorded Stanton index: 0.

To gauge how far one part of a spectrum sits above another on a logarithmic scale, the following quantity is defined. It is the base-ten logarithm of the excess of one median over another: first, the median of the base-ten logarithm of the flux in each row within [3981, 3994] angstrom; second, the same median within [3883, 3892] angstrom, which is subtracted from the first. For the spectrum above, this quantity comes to -0.64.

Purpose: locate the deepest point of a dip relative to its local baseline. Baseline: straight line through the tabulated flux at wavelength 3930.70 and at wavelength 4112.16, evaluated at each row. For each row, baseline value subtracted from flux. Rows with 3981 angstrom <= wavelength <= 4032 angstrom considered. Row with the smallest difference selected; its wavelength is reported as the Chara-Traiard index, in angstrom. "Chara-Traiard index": 3981.72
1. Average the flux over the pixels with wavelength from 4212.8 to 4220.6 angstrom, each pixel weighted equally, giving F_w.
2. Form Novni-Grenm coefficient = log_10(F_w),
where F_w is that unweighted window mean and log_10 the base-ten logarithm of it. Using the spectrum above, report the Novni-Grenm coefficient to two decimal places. 1.10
